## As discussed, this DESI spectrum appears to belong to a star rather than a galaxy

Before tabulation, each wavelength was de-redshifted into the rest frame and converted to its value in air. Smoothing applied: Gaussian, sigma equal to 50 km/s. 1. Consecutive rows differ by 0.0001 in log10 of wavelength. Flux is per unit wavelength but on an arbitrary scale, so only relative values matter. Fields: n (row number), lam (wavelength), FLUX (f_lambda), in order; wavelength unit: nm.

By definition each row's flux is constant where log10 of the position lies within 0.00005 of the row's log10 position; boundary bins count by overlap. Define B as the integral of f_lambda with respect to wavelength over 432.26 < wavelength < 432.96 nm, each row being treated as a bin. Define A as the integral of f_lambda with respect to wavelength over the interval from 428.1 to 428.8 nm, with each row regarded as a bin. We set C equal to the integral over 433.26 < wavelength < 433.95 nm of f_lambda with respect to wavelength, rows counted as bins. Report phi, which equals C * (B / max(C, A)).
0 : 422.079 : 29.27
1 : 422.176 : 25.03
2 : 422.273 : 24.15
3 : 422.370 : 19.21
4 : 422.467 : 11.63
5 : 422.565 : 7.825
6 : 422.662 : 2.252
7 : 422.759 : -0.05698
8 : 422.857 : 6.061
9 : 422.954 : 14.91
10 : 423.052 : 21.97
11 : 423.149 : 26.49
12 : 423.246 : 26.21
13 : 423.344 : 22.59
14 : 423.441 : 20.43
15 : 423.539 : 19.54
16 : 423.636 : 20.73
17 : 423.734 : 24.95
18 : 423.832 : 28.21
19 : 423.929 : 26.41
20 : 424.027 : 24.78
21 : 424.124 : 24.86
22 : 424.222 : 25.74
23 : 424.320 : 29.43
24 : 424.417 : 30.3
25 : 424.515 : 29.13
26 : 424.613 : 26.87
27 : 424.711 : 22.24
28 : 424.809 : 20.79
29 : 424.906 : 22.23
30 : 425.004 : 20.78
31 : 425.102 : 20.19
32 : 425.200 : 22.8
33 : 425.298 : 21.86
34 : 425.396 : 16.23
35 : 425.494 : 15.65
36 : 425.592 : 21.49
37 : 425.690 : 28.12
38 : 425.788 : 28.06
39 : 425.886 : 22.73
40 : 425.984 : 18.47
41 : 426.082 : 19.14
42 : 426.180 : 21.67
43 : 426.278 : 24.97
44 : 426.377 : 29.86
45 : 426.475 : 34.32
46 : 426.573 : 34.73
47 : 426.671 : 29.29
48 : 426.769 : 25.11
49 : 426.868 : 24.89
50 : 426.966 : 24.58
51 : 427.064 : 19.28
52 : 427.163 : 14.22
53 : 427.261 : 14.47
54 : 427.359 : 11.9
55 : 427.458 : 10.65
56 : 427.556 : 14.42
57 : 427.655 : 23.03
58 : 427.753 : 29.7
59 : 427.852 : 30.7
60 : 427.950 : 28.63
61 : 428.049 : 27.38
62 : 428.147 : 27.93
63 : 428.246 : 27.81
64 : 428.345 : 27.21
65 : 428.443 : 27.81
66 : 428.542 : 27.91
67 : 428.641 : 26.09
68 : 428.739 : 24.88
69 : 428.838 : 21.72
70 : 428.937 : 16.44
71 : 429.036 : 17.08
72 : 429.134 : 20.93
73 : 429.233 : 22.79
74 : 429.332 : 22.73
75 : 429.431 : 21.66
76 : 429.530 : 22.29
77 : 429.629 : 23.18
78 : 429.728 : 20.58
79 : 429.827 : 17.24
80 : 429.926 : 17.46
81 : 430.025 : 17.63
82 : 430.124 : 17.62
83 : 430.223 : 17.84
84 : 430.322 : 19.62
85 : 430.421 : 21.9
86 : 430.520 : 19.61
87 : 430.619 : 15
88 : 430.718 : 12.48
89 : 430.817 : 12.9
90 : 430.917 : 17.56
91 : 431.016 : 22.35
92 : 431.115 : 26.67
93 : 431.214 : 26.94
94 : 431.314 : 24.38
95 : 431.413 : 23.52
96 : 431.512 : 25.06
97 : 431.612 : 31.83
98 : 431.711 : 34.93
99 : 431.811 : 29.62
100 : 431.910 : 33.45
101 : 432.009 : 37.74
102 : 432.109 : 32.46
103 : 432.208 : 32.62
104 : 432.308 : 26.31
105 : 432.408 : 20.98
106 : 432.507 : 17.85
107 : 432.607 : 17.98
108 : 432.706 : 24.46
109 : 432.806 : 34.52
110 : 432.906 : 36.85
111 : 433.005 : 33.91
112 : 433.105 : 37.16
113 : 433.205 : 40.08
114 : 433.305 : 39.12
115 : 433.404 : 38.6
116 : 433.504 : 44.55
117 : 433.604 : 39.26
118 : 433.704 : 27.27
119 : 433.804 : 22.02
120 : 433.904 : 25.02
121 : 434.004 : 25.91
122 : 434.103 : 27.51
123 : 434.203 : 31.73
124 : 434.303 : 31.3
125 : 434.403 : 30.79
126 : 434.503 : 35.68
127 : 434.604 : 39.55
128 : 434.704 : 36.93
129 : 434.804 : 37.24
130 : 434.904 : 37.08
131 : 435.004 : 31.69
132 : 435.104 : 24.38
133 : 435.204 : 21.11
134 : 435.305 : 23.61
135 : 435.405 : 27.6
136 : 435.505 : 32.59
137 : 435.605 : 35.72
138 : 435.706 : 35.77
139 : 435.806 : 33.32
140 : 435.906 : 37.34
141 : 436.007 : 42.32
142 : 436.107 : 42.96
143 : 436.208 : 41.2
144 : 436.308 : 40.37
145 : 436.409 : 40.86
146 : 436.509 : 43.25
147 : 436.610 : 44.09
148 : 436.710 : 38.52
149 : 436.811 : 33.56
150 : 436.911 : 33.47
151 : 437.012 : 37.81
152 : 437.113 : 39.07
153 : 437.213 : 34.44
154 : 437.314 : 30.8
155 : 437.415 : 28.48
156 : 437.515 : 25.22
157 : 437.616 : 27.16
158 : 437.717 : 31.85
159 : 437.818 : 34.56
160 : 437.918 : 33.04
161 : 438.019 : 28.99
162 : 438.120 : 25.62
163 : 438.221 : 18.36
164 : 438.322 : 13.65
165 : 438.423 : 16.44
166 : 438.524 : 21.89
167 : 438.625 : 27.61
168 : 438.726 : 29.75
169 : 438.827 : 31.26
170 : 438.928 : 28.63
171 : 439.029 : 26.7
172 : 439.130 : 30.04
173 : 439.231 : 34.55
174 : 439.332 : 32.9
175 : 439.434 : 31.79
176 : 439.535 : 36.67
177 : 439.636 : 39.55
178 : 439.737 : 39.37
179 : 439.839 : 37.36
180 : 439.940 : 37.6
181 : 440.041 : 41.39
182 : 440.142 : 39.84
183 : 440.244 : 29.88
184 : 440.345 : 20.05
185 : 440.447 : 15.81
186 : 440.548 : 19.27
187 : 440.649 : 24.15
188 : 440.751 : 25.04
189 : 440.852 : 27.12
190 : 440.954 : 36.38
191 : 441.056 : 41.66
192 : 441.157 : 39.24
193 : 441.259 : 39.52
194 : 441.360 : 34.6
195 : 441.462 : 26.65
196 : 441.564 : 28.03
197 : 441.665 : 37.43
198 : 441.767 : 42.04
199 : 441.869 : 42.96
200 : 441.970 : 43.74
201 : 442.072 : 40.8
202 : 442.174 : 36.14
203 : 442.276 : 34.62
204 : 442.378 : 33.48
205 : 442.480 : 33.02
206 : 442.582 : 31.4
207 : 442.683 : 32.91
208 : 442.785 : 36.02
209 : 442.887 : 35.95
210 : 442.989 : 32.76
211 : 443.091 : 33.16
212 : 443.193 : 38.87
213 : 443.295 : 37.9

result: 17.9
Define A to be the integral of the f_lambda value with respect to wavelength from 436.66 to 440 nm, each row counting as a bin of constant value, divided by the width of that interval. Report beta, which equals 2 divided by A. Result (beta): 0.065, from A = 30.8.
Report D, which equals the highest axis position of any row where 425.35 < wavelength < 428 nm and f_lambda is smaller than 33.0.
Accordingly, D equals 427.950 nm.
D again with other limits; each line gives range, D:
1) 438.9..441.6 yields 441.564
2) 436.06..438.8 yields 438.726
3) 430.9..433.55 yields 432.706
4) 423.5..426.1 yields 426.082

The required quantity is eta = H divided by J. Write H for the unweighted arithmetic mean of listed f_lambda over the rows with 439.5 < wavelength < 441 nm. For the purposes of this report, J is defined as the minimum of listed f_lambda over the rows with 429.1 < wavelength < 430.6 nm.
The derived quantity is 1.8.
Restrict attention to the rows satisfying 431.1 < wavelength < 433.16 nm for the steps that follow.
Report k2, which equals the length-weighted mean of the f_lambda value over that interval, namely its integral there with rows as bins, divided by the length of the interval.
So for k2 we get 29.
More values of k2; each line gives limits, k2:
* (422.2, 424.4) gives 20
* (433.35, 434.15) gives 31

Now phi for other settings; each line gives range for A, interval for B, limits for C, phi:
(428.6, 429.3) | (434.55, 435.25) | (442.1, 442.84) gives 22.8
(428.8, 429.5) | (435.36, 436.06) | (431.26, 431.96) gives 24.5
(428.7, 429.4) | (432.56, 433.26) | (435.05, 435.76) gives 22.6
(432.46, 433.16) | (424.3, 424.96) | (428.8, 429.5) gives 12.0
